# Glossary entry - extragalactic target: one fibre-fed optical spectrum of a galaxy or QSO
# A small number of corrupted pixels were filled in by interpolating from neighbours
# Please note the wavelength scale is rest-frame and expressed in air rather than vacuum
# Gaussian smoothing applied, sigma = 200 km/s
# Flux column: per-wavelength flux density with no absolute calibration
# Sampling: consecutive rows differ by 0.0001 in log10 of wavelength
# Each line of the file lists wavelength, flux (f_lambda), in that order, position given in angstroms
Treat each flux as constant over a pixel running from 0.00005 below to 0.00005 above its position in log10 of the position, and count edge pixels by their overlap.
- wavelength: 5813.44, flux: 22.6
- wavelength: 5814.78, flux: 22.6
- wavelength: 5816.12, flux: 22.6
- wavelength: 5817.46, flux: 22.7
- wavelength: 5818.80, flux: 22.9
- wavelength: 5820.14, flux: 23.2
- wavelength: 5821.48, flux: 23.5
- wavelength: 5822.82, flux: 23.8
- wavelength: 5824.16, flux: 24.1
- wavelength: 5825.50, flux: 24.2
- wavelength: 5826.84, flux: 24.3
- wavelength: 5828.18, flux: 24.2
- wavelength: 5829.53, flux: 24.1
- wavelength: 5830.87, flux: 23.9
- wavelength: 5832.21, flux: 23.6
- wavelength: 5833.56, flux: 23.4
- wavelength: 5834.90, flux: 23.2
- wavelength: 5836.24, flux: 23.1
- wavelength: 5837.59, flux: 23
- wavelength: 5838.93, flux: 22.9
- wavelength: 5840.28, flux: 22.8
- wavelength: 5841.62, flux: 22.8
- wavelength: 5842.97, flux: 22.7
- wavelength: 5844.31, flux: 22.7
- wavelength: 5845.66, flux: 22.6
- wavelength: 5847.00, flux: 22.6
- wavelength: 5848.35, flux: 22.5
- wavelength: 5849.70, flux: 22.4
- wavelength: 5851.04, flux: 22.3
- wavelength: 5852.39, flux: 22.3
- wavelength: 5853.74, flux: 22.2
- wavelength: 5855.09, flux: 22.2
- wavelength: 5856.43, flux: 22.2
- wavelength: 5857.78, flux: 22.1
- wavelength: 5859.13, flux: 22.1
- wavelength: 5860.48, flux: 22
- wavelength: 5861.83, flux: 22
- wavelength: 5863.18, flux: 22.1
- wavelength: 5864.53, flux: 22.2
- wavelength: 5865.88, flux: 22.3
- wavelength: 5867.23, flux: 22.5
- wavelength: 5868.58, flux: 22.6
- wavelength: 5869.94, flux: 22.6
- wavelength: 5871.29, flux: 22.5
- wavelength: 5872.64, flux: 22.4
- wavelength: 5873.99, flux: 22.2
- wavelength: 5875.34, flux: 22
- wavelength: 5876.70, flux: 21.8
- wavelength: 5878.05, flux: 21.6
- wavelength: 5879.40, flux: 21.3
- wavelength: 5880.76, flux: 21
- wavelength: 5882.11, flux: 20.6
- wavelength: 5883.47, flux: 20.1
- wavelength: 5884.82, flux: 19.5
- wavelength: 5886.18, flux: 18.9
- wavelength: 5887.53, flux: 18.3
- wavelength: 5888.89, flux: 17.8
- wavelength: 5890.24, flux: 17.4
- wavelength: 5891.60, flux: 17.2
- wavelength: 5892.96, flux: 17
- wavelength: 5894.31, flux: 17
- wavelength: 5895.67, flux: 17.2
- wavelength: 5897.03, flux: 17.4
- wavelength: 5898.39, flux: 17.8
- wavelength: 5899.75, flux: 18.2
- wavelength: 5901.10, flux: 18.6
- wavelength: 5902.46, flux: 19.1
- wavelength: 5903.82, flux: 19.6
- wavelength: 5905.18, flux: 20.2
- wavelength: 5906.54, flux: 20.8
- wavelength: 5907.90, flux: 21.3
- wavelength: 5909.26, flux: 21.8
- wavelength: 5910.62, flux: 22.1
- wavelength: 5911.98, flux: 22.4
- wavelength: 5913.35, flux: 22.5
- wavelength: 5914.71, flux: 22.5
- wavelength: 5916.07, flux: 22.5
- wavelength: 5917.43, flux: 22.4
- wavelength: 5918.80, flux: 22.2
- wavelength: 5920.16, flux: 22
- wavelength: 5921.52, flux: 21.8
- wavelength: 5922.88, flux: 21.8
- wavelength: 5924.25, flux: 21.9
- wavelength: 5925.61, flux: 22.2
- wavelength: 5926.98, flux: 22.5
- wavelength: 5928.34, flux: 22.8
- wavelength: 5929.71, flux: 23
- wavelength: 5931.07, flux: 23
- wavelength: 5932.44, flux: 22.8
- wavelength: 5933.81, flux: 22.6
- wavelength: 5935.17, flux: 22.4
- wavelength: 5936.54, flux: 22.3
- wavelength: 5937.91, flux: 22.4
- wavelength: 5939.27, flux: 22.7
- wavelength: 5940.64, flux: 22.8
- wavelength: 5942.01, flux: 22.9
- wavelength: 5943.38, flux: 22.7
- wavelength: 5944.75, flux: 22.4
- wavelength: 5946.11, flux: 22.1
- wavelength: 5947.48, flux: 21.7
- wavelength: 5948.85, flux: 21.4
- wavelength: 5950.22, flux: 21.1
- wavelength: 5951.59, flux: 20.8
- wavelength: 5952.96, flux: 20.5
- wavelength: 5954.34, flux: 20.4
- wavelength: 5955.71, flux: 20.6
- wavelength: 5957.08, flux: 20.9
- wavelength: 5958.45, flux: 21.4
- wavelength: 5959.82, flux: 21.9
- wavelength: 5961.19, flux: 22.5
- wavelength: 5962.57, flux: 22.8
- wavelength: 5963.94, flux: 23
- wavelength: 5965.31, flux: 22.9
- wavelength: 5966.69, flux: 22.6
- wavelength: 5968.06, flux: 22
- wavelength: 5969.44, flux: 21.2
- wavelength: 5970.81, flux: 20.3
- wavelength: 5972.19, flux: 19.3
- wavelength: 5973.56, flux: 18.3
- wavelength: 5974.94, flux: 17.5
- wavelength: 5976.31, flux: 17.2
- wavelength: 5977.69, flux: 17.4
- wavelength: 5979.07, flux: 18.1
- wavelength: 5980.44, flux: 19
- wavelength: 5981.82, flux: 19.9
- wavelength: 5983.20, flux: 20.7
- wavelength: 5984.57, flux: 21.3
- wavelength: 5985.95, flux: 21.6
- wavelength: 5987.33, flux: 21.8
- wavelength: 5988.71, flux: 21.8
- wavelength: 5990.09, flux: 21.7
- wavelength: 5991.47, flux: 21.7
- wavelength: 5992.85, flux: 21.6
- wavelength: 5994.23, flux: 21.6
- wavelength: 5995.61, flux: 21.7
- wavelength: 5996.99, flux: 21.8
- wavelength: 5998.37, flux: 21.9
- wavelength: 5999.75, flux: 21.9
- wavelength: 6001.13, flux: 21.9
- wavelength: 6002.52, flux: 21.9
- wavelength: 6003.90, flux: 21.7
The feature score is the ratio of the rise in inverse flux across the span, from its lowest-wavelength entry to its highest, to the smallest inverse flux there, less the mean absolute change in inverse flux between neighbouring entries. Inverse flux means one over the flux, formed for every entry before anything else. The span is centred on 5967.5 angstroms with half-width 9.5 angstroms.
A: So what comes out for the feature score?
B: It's 0.26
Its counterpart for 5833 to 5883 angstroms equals 0.14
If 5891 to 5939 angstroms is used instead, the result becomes -0.31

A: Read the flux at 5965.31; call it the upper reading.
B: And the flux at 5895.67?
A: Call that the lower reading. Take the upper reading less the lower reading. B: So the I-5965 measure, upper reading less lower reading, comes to 5.7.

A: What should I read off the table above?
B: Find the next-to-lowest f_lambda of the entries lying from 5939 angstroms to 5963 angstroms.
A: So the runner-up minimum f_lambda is 20.5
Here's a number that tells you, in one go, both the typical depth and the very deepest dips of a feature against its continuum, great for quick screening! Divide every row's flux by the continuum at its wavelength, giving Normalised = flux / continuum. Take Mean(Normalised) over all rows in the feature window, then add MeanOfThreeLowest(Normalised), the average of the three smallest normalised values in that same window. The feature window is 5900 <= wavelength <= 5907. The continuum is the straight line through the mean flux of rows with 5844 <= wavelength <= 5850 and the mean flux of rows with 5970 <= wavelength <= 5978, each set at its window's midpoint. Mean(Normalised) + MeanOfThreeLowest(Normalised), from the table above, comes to 1.9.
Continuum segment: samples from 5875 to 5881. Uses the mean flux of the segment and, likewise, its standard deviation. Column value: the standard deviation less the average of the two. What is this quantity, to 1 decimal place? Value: -10.6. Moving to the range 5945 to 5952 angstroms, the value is -10.5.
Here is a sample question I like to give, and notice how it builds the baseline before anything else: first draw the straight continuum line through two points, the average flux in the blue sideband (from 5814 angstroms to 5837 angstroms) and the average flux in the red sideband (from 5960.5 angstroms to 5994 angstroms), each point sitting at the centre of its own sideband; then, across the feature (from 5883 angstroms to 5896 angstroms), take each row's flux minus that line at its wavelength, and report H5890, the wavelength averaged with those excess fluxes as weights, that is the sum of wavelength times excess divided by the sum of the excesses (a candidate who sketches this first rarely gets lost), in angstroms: 5890.4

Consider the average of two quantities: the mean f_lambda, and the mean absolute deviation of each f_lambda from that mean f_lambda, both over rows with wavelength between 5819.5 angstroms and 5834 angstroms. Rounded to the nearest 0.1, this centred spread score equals 12.1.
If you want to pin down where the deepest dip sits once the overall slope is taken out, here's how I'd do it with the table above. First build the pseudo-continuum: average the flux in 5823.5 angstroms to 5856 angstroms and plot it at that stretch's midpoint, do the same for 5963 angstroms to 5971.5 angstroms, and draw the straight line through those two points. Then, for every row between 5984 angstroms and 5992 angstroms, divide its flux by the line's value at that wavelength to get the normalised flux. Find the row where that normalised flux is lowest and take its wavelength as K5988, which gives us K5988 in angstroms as 5984.57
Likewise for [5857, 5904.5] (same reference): 5892.96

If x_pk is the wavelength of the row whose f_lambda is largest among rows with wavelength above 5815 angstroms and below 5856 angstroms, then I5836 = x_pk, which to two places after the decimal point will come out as 5826.84 angstroms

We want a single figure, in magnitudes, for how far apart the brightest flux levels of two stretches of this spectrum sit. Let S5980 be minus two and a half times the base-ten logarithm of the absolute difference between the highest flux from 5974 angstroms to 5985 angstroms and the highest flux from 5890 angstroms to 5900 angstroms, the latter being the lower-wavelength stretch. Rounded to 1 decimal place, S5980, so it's -1.2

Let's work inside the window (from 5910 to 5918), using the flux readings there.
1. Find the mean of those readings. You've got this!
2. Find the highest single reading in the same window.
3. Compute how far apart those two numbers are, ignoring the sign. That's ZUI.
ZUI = 0.10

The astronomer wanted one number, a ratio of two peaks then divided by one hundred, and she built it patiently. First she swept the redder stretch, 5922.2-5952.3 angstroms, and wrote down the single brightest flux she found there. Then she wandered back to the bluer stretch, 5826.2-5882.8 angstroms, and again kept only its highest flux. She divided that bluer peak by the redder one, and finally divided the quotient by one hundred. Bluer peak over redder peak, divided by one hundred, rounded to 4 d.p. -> 0.0106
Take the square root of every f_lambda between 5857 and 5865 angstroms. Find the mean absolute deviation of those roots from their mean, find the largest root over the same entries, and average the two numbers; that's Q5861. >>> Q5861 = 2.36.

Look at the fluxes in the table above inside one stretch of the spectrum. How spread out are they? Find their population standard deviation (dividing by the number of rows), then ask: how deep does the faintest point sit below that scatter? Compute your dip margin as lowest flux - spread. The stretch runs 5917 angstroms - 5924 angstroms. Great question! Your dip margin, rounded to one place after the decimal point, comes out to 21.6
